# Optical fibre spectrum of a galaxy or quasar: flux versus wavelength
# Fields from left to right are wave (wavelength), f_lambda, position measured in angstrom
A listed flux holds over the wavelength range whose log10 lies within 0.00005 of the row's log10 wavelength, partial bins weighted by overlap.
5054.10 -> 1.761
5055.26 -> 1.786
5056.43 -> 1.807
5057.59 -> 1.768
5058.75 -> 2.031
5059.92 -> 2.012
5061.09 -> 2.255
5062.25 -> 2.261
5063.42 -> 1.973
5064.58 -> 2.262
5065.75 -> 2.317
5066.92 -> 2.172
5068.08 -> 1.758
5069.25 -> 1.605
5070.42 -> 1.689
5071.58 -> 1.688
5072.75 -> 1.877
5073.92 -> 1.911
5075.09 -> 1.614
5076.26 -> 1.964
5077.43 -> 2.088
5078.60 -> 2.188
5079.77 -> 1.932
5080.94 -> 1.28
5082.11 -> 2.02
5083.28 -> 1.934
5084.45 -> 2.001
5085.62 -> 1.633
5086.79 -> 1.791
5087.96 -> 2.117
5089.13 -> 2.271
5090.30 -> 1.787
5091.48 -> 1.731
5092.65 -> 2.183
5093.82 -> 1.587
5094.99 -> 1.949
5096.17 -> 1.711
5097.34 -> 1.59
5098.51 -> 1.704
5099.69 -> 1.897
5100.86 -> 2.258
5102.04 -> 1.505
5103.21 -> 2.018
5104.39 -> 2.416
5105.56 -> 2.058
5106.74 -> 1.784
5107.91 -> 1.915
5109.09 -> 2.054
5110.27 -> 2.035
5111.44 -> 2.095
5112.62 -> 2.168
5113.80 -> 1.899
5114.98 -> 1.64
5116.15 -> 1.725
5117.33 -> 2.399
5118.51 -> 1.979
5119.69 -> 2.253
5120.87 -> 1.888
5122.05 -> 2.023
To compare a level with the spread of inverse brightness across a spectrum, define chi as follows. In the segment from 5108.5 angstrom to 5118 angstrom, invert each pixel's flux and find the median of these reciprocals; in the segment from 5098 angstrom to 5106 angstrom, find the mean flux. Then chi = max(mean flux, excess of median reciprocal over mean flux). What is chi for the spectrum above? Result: 1.98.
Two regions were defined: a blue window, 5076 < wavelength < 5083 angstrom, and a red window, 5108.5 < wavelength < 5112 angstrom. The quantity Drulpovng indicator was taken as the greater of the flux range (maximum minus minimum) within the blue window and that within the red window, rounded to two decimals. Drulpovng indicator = 0.91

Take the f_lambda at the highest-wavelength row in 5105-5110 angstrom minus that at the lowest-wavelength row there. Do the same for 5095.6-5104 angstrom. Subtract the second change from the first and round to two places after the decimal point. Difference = -0.31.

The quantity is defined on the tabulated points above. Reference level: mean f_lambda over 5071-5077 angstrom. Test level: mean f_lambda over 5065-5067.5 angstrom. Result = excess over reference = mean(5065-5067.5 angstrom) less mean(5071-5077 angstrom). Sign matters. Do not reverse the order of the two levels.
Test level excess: 0.4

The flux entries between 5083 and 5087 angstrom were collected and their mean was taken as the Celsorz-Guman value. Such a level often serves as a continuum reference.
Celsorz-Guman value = 1.84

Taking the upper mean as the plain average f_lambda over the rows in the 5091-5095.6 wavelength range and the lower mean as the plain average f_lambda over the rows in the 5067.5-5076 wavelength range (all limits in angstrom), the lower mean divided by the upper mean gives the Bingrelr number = 0.93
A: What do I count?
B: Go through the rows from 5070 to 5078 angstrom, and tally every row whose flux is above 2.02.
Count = 1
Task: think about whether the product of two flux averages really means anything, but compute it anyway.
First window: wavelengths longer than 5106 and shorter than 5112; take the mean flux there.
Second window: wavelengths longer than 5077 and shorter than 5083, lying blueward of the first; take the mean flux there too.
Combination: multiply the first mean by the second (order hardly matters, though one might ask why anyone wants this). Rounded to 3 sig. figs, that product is 3.76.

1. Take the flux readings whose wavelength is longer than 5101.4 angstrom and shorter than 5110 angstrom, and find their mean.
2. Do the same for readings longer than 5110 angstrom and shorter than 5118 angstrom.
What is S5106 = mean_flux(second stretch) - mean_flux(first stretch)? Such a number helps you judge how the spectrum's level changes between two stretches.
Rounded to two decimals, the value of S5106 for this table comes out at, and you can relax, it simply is 0.03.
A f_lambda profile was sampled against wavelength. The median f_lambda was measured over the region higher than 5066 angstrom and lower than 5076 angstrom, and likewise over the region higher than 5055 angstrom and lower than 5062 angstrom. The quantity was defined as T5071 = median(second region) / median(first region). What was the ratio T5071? 1.11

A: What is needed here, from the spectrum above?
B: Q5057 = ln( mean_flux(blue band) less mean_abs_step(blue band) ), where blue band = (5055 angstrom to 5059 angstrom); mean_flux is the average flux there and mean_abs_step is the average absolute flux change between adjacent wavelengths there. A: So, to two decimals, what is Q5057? 0.55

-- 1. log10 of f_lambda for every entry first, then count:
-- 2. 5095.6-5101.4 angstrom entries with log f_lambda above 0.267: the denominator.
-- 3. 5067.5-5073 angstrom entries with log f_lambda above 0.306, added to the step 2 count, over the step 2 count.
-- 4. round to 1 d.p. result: 1.0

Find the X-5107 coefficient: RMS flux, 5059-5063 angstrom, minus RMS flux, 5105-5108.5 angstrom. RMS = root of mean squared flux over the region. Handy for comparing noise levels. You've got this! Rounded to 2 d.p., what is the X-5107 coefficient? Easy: 0.26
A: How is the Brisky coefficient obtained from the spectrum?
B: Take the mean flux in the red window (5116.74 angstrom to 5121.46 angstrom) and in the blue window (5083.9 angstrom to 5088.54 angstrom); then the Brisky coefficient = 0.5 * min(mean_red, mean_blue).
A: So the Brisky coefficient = 0.943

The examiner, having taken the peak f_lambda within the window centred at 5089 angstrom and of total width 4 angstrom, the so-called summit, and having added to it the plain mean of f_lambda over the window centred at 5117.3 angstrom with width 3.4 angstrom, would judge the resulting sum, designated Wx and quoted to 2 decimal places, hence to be 4.31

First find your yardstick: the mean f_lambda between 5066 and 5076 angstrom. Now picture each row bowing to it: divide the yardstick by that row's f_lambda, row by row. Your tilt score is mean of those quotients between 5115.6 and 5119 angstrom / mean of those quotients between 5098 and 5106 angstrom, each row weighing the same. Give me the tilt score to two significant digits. 0.97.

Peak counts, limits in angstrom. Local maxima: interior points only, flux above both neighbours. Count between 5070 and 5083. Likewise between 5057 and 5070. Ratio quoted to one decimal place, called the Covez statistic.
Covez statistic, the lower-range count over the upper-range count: 1.5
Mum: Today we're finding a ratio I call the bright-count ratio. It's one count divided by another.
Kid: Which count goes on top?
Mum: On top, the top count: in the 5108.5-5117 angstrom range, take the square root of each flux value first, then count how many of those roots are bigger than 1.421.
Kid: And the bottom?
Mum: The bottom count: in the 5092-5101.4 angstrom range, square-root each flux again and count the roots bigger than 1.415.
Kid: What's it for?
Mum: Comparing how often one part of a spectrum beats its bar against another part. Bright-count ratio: 2.0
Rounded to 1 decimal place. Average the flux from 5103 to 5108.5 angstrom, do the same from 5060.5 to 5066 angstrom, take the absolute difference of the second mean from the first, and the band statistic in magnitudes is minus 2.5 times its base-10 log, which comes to 1.9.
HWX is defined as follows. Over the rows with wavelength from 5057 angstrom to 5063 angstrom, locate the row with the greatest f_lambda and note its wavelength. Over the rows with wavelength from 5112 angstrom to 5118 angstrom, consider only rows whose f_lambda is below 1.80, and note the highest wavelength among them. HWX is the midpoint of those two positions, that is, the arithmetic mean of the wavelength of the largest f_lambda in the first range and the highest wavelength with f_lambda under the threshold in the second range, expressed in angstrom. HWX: 5089.2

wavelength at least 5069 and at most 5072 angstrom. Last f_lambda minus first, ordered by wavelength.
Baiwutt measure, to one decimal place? 0.1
